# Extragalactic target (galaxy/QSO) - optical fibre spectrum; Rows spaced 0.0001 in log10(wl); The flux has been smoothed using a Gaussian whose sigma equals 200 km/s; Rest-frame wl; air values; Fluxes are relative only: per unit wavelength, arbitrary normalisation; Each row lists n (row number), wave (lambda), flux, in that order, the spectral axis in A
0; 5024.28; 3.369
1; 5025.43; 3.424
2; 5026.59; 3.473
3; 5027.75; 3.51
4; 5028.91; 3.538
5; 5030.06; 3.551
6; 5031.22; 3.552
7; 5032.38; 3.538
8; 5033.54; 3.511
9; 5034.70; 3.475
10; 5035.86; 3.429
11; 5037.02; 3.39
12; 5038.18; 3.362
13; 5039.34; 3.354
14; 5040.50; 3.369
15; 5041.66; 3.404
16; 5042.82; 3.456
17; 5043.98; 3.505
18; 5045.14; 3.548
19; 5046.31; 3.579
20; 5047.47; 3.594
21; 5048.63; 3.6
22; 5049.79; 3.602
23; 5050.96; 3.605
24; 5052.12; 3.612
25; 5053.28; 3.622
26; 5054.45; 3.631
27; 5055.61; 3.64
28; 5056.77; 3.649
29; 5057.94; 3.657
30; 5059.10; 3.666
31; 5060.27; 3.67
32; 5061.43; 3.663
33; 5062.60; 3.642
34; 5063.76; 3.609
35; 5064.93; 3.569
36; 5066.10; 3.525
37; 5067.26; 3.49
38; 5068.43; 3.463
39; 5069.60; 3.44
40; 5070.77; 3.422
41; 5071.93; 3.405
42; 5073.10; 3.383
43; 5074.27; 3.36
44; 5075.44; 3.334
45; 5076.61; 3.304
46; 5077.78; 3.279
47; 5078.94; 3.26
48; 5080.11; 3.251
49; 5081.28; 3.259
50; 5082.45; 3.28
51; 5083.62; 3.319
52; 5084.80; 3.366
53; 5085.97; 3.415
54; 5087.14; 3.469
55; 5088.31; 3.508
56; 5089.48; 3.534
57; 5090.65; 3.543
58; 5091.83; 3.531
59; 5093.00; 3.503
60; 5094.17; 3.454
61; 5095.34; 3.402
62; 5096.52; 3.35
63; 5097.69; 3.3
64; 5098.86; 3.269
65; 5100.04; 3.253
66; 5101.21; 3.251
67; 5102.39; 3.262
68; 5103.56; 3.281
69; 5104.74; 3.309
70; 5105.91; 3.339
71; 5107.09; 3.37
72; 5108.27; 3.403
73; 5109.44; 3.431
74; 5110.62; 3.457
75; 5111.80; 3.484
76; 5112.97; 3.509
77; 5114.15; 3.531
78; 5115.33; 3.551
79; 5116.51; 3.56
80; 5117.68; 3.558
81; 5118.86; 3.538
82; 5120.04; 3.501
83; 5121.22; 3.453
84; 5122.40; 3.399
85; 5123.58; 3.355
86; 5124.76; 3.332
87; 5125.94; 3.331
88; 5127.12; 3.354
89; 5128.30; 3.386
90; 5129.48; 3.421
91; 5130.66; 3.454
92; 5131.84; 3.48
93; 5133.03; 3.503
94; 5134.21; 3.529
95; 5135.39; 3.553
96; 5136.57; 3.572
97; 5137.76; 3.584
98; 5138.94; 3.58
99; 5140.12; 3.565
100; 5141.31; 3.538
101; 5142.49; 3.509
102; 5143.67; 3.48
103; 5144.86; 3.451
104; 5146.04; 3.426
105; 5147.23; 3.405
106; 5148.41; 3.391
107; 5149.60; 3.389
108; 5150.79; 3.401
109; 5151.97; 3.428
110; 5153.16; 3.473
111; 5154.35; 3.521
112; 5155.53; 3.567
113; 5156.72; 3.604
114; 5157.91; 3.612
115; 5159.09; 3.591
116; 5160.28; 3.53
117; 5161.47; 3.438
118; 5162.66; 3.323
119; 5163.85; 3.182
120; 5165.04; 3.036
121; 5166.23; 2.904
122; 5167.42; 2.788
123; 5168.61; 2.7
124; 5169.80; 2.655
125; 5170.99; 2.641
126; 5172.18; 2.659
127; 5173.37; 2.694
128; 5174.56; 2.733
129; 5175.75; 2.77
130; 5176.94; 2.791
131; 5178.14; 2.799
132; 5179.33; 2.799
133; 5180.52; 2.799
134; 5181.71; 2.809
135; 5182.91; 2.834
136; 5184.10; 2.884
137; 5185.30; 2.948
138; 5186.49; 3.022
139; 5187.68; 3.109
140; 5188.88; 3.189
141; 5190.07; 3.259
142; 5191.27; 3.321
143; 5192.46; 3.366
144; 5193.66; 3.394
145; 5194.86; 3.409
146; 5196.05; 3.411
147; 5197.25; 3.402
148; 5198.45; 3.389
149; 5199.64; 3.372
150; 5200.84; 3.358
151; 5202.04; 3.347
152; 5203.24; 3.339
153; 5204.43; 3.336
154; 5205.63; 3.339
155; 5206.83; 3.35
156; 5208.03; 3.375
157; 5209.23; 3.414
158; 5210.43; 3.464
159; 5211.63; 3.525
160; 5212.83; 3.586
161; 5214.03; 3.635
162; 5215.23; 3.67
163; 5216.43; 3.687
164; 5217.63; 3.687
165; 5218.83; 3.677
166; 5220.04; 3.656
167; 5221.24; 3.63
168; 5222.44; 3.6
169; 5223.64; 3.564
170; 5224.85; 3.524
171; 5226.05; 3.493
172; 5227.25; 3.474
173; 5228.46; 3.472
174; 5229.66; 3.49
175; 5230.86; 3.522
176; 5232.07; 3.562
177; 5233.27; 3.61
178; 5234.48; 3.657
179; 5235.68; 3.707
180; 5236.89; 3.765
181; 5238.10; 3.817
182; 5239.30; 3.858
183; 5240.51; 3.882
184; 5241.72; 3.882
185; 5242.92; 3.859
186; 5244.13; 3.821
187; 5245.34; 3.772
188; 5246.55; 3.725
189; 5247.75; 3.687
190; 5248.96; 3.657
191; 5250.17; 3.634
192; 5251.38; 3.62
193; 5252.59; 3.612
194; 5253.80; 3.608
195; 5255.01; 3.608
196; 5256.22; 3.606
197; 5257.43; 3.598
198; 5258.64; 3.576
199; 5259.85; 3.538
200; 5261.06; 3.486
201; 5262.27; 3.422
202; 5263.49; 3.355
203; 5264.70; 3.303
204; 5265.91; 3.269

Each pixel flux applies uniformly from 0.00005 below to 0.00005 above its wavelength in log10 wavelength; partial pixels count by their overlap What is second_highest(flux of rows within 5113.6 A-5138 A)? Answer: 3.572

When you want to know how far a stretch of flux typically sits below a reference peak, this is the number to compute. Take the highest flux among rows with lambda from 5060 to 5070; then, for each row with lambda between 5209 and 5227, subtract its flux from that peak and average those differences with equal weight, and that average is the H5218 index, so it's 0.08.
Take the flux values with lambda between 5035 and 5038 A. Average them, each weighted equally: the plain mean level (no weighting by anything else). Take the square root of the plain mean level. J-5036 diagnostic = 1.85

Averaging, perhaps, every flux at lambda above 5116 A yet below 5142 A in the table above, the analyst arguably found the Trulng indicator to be 3.48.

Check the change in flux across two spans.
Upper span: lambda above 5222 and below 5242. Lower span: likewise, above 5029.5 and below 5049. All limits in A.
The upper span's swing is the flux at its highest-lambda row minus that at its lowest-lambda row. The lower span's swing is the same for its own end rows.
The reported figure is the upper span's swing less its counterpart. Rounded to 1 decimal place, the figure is 0.2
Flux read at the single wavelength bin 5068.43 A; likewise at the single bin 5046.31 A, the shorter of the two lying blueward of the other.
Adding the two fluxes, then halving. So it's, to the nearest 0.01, 3.52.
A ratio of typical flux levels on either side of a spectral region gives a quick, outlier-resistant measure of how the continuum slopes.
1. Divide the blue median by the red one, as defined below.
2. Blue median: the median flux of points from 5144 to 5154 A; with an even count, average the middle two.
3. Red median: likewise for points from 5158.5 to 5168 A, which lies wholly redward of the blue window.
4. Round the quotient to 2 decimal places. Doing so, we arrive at 1.05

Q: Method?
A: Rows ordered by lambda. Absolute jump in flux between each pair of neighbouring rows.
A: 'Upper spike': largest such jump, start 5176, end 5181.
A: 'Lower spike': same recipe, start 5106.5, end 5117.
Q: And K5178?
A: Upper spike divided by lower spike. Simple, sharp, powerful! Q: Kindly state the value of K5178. 0.2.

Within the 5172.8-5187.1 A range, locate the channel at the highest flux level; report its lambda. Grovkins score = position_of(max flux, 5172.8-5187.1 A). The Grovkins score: 5186.49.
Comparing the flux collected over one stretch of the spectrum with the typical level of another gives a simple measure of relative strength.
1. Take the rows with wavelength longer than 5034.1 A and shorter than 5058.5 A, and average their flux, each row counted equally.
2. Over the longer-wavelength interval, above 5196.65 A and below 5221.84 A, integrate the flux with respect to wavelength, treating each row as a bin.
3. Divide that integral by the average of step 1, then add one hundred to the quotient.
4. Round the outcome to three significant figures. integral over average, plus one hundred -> 125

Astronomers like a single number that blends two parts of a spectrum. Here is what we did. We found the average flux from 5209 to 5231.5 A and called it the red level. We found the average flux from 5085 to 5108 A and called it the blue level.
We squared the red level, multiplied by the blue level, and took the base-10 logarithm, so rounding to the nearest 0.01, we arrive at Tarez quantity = 1.63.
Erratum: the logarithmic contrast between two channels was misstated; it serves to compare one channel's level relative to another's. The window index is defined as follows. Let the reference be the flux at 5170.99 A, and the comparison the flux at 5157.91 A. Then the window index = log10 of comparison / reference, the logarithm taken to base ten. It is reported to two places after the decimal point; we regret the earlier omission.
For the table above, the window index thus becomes 0.14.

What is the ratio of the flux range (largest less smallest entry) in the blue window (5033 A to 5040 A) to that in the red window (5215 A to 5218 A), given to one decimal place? 9.2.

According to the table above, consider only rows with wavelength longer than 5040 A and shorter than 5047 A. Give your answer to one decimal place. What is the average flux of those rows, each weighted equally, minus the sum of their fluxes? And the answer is -17.4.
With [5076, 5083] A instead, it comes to -16.4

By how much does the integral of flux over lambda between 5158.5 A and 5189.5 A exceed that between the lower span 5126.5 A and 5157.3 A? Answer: -16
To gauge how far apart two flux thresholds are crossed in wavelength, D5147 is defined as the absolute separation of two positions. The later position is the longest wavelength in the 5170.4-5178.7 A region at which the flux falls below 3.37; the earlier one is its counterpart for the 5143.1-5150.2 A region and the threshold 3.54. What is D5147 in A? 28.5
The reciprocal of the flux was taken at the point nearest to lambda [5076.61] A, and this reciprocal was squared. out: 0.092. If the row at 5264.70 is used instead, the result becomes 0.092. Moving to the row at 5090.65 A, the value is 0.080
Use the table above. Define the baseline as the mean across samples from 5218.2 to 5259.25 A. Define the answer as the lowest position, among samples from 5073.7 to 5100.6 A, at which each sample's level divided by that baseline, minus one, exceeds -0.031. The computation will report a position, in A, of 5090.65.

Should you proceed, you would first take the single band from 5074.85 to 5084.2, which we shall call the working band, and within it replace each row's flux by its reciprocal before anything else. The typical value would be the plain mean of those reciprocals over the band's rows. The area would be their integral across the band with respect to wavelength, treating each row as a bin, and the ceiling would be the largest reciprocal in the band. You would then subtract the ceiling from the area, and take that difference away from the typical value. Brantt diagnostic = -2.24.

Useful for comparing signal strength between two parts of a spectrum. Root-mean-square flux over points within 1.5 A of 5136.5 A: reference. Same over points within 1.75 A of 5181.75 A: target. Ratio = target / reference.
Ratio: 0.79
